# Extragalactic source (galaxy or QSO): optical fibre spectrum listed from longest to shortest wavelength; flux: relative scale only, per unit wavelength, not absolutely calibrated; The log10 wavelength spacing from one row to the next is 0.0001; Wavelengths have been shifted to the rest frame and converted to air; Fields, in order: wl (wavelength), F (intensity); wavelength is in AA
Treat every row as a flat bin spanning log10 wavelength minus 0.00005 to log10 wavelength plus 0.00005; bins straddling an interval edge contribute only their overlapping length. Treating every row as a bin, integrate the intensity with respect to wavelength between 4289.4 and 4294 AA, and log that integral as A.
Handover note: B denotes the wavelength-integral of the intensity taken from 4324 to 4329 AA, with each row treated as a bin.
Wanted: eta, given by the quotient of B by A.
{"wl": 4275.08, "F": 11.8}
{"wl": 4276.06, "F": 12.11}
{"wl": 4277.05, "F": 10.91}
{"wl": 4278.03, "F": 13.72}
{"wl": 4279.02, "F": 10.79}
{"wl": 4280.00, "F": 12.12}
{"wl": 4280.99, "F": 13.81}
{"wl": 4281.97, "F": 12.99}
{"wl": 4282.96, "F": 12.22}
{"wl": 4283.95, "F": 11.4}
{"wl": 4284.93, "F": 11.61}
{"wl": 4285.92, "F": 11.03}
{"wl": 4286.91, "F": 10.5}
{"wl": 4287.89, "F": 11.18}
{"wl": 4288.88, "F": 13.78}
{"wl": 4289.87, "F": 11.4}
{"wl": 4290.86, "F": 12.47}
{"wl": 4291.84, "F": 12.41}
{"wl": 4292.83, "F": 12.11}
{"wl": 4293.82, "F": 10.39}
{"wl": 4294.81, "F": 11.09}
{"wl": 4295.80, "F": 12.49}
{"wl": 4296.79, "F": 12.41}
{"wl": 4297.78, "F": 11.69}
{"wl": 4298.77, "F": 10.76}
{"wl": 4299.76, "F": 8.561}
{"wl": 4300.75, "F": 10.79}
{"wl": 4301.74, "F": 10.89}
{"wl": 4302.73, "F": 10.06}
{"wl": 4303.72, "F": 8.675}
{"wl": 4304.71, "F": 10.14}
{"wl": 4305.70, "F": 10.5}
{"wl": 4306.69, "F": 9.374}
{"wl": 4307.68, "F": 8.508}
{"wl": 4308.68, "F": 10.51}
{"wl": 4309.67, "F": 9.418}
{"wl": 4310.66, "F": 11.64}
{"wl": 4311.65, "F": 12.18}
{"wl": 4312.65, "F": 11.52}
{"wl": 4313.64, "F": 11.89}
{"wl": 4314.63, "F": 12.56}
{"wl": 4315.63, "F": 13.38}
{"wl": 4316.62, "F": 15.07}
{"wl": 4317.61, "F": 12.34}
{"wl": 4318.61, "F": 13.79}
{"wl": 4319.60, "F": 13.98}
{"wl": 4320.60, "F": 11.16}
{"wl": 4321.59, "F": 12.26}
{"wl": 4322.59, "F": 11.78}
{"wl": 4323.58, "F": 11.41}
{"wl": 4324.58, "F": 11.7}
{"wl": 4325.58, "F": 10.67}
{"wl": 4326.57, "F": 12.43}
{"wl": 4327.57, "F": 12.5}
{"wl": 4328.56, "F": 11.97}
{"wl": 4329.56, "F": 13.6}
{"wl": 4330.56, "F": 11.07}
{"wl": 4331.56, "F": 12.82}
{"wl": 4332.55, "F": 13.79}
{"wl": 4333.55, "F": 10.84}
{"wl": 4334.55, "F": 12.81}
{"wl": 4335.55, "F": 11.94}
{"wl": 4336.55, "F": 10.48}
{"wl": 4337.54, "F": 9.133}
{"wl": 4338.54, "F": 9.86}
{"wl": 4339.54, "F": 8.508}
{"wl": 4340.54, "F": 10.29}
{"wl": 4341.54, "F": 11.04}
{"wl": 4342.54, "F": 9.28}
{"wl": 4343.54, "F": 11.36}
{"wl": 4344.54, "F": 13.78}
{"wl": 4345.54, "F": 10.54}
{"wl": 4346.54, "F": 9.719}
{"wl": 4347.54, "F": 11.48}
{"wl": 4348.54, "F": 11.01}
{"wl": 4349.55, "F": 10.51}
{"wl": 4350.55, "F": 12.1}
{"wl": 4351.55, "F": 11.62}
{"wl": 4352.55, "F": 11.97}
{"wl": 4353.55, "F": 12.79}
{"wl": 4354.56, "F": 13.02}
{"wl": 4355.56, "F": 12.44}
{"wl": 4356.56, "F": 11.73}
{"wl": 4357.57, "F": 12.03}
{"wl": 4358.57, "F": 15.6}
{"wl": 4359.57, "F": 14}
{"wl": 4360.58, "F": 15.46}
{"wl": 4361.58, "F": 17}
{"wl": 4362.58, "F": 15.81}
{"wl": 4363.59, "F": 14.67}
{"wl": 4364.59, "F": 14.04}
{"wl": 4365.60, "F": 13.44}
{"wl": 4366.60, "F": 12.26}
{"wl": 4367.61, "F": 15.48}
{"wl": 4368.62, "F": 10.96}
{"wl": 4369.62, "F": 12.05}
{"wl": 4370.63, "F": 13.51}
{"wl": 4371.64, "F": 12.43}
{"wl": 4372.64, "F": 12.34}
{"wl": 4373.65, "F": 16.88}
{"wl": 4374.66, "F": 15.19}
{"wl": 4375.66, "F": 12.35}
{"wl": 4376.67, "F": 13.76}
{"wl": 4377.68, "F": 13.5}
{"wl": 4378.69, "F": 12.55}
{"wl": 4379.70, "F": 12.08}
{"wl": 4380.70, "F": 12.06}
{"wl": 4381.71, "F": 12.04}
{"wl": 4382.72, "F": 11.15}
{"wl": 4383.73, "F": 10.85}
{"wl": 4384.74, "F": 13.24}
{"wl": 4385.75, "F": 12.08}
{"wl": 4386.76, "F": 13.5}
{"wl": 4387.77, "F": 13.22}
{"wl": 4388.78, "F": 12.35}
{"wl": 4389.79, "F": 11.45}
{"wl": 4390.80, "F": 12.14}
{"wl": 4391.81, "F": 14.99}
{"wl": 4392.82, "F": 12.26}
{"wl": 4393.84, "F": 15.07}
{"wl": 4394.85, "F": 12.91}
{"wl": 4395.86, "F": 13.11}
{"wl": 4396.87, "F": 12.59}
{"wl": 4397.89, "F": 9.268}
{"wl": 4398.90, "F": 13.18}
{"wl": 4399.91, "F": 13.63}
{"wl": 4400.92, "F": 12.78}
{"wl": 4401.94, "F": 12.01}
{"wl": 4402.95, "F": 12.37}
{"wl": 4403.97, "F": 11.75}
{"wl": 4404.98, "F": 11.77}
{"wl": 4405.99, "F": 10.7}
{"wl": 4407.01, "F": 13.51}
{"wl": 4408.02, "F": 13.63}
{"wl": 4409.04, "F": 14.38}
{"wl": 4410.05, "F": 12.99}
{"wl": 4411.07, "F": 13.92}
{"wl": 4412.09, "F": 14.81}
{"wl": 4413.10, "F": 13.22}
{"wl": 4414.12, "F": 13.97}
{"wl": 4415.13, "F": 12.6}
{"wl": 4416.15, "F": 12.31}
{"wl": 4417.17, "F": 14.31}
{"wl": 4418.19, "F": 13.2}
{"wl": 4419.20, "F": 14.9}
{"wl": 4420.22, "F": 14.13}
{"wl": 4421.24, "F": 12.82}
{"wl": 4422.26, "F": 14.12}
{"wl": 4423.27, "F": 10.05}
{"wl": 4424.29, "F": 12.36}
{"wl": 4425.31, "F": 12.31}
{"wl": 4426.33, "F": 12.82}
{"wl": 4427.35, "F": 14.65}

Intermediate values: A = 54.5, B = 59.2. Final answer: 1.09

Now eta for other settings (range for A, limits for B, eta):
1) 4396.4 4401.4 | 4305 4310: 0.79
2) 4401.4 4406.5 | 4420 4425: 1.05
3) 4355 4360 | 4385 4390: 0.96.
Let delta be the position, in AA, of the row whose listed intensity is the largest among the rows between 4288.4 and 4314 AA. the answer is 4288.88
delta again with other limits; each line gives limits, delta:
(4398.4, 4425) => 4419.20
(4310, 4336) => 4316.62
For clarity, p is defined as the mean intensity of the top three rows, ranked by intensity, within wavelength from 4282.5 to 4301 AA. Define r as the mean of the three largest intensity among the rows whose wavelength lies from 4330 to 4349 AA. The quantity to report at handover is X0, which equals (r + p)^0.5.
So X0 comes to 5.14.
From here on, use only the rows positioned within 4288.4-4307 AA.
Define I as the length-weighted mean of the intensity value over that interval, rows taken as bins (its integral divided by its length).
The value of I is 11.1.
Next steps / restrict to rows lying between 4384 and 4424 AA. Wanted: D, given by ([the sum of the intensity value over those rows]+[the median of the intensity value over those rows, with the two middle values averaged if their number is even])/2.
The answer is 259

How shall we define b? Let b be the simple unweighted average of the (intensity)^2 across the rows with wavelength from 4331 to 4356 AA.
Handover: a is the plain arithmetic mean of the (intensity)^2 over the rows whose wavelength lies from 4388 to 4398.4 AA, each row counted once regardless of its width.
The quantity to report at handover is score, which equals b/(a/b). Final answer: 105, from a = 162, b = 130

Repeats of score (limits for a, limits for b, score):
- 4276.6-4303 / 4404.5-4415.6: 228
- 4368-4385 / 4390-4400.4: 173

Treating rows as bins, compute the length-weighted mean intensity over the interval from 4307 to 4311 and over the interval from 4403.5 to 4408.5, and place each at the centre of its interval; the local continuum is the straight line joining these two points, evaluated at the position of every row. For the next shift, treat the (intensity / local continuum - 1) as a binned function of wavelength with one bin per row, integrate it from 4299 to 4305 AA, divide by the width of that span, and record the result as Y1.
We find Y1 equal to 0.01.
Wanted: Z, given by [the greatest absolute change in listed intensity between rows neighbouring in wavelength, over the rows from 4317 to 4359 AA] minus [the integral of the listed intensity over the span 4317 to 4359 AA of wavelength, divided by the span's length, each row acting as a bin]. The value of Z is -8.2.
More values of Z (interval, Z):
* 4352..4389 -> -8.7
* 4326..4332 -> -9.8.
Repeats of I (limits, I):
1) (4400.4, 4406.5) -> 11.9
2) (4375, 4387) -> 12.4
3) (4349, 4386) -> 13.1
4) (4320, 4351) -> 11.4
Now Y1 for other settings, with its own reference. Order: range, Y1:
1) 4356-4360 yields 0.20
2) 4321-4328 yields 0.15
